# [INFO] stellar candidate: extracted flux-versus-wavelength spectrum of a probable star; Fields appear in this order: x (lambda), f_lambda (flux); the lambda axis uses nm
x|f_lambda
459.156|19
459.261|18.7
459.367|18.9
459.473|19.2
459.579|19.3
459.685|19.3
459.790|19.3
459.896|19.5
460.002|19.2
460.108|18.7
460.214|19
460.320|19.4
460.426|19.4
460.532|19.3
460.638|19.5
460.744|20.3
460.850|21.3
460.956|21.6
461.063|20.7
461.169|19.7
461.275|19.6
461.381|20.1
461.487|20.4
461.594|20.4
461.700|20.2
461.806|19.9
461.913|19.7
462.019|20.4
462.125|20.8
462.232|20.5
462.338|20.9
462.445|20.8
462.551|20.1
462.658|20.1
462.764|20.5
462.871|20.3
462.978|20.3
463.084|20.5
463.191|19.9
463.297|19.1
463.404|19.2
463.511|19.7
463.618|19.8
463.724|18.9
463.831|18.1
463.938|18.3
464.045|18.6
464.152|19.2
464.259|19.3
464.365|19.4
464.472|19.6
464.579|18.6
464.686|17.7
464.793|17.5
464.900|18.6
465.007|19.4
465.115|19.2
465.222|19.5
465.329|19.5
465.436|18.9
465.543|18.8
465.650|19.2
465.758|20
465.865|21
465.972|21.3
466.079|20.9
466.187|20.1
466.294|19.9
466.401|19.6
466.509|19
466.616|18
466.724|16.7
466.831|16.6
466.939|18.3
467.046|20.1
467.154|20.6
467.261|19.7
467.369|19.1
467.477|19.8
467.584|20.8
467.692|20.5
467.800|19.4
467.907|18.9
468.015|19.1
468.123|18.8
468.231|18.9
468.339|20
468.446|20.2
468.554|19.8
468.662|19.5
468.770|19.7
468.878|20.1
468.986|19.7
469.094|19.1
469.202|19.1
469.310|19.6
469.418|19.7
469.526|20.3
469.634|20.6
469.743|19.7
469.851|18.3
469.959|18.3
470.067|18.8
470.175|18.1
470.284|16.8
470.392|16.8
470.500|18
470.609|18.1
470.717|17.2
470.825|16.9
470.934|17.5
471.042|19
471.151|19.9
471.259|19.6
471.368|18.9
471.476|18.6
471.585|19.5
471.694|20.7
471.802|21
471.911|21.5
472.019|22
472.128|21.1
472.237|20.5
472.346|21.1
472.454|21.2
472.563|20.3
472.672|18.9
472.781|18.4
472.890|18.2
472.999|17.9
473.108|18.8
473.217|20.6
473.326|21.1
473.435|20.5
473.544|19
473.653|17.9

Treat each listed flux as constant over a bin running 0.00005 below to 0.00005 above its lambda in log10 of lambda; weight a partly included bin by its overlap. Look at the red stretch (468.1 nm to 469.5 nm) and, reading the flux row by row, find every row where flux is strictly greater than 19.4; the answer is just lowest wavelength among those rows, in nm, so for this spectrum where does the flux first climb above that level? 468.339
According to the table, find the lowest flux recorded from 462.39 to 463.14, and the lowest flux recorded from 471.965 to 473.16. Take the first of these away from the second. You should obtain -2.2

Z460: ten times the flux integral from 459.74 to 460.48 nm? 142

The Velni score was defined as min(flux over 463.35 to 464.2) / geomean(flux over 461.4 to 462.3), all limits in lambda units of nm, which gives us 0.89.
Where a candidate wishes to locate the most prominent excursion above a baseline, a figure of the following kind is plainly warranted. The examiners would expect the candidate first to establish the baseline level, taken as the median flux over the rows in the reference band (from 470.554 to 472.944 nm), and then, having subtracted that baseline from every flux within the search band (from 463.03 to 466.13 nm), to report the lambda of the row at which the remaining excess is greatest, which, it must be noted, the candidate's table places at 465.972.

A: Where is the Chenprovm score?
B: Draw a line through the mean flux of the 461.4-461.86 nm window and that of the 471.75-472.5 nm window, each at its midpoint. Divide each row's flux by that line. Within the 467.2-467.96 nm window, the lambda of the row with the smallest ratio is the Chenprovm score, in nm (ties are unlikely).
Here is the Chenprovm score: 467.907 nm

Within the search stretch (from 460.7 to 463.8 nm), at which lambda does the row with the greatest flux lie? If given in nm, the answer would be 460.956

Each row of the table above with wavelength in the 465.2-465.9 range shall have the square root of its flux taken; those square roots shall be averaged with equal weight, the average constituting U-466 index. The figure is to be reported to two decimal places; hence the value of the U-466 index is 4.42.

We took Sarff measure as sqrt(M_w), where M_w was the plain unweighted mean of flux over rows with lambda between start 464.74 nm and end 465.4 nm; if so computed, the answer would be 4.35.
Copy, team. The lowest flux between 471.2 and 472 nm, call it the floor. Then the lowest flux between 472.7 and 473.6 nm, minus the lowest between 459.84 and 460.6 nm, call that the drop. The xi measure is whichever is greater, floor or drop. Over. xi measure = 18.6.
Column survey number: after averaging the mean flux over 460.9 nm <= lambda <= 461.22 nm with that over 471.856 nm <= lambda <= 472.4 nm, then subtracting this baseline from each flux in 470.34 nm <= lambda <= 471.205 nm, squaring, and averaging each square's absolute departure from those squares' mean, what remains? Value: 4.7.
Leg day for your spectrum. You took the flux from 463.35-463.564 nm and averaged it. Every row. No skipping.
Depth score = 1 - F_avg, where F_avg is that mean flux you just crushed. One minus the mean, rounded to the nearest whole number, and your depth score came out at -18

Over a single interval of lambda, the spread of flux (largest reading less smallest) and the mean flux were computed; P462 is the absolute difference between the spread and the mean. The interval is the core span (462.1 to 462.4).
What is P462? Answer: 20.3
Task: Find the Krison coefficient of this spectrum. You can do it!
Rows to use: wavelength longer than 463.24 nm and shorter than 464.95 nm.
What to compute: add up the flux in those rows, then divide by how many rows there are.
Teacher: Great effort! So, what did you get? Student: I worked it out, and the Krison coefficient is 18.9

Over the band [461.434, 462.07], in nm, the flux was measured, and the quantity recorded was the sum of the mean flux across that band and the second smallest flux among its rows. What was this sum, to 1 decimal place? 40.1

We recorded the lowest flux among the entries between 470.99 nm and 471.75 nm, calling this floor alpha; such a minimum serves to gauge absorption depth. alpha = 18.6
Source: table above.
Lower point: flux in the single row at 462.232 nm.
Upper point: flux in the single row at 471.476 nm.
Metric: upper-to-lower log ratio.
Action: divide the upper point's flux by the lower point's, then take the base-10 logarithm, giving -0.042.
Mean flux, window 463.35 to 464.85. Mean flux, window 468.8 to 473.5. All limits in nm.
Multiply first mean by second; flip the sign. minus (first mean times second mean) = -364.7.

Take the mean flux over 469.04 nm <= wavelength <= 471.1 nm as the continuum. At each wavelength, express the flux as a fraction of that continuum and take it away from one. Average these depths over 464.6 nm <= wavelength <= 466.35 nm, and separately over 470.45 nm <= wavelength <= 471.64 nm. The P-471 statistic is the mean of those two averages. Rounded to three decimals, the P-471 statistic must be -0.024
